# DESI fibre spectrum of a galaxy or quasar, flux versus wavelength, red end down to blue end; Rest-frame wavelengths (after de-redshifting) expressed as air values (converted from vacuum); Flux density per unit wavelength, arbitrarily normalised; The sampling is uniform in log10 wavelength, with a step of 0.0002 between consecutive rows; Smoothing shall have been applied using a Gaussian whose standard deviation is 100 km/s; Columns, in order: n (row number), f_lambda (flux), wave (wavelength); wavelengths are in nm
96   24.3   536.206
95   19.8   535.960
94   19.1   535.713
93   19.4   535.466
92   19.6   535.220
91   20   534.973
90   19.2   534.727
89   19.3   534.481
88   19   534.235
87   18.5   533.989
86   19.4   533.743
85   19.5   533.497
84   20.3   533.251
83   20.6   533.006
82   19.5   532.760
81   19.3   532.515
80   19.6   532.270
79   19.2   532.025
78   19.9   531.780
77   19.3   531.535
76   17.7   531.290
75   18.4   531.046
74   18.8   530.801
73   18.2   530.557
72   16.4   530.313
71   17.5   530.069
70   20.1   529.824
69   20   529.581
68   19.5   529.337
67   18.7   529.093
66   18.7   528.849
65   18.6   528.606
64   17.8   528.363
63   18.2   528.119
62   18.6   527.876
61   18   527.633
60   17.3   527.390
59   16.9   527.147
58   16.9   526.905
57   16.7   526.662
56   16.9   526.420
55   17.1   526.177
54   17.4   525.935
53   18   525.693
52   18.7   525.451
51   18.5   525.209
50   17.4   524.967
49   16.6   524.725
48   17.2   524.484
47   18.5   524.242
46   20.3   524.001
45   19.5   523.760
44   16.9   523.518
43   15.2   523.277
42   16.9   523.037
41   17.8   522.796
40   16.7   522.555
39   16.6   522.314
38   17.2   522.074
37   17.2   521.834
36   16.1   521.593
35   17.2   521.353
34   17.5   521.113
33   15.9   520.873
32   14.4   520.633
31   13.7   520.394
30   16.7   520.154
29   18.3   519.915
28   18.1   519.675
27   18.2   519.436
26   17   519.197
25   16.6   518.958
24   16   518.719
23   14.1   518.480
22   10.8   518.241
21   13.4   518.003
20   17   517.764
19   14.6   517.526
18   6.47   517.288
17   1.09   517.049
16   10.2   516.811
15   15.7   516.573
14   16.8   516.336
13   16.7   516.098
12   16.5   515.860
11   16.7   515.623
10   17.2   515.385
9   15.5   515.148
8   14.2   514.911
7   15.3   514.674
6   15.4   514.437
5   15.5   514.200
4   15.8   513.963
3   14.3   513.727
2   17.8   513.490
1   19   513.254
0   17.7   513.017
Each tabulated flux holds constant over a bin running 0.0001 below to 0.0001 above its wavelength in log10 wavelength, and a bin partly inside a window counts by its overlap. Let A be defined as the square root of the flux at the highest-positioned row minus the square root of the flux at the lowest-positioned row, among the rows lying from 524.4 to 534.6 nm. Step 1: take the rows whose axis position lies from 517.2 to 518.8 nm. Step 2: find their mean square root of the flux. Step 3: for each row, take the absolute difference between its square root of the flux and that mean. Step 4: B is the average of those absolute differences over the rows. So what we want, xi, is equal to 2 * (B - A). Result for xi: 0.29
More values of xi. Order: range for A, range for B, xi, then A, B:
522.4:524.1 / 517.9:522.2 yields -0.44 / 0.4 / 0.20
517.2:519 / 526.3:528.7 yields -2.91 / 1.5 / 0.08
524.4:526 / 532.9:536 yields 0.05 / 0.0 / 0.05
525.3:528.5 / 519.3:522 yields 0.51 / -0.1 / 0.15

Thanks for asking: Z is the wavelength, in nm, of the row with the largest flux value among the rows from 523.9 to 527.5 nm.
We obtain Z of 524.001 nm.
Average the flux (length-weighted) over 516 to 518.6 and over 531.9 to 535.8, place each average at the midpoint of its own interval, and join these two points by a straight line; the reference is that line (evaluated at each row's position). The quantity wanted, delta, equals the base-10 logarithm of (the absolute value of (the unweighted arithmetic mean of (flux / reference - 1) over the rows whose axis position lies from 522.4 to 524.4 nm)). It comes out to -0.7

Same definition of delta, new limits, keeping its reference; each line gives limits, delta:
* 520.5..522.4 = -0.8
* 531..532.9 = -1.6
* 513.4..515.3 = -0.4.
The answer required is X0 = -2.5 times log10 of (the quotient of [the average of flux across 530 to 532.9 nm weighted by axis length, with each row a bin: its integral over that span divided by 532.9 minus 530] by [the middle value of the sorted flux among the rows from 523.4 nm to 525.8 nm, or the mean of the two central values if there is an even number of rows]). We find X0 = -0.03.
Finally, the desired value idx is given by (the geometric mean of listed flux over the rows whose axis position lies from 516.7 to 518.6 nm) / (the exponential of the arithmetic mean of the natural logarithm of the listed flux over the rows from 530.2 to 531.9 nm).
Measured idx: 0.48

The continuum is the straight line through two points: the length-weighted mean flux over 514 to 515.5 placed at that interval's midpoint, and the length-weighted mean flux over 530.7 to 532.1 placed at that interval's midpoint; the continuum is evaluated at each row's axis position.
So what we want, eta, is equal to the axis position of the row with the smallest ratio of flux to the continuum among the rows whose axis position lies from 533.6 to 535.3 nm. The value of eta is 533.989 nm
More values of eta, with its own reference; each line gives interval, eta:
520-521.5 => 520.394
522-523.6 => 523.277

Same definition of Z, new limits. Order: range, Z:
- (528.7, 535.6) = 533.006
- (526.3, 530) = 529.824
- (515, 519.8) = 519.436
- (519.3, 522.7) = 519.915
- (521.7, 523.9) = 523.760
